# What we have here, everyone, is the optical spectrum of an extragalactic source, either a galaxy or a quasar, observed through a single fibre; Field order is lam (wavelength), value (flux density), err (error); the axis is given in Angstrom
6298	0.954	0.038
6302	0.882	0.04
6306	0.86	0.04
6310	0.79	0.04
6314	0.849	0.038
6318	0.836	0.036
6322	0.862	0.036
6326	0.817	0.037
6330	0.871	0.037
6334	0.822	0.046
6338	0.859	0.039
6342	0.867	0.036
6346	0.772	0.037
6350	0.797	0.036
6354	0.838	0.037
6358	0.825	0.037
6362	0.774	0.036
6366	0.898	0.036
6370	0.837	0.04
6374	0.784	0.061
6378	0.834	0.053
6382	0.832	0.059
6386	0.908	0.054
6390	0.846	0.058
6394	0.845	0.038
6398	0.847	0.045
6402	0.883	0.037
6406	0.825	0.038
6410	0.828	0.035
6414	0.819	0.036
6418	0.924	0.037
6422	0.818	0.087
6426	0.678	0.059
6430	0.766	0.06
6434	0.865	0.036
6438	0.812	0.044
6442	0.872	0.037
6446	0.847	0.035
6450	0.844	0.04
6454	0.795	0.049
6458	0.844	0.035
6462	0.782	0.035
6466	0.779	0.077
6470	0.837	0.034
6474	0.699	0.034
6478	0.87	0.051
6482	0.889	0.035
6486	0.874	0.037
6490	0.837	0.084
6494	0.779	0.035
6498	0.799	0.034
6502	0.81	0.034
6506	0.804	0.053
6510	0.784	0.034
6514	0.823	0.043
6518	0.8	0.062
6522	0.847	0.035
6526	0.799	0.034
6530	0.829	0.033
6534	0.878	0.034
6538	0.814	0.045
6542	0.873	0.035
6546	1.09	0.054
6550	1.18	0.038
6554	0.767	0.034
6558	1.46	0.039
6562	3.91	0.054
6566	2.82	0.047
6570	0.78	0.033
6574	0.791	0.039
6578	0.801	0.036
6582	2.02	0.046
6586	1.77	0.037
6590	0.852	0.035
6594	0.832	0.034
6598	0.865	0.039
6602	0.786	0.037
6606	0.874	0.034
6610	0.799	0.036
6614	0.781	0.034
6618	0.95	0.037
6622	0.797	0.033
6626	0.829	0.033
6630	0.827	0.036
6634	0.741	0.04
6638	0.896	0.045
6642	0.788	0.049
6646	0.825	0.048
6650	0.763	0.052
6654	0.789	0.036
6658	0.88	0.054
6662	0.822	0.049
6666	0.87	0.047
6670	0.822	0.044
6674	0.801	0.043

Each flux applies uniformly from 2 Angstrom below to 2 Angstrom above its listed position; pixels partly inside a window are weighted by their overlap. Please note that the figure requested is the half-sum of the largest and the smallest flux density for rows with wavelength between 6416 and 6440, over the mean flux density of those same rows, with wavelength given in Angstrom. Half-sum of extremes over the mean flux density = 0.988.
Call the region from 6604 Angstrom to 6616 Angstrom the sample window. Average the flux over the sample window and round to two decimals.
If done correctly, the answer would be 0.82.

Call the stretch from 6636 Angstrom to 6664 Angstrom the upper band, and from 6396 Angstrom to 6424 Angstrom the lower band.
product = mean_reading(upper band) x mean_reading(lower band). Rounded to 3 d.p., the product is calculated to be 0.699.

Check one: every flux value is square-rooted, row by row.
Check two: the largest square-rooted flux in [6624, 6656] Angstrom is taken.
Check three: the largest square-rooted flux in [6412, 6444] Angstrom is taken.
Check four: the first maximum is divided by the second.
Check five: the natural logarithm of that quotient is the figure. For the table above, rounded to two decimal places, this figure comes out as -0.02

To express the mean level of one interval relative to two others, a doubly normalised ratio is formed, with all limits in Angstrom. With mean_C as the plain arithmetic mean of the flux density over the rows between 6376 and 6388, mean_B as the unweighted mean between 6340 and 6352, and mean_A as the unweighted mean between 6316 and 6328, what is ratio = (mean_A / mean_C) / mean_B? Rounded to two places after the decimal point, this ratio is 1.20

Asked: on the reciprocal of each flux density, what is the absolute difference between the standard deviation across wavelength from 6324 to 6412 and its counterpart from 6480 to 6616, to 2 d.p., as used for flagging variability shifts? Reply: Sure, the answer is 0.23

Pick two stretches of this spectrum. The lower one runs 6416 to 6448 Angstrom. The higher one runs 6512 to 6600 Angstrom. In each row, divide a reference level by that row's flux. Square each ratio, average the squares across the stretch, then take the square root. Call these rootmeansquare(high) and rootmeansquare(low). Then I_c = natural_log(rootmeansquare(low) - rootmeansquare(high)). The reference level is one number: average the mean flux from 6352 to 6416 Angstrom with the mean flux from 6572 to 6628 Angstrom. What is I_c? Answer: -1.9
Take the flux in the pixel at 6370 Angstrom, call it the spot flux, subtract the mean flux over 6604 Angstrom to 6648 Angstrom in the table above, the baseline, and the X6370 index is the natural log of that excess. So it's -4.70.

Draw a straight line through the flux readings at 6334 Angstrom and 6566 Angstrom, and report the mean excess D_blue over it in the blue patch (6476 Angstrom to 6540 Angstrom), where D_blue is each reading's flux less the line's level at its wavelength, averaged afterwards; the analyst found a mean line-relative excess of -1.5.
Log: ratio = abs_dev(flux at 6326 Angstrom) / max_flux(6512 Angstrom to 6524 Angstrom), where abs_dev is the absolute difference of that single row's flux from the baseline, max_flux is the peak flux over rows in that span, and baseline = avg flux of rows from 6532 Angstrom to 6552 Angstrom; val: 0.177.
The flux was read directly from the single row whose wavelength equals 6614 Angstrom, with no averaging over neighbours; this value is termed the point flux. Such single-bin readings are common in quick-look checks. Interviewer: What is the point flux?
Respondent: 0.781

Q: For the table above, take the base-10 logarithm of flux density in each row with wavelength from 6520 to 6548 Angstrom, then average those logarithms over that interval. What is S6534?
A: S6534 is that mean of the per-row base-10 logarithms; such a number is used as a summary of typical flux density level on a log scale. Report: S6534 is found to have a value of -0.06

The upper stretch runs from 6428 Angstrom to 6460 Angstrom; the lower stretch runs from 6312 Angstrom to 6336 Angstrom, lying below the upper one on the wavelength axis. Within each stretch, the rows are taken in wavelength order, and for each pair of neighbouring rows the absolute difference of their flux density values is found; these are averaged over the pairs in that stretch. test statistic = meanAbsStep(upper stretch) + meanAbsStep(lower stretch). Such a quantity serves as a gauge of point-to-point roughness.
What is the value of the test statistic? 0.086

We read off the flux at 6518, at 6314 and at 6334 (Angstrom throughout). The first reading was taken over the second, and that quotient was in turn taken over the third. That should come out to 1.15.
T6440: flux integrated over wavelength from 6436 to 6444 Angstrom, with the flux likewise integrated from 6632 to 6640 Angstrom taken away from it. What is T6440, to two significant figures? 0.19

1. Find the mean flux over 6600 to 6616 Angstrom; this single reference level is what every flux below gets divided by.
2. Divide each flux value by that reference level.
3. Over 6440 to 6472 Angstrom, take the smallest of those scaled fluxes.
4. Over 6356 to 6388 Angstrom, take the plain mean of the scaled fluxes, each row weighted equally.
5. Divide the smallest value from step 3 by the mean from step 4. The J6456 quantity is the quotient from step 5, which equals 0.931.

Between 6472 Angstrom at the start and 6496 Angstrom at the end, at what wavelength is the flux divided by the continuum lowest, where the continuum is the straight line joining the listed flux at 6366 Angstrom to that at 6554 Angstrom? 6474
